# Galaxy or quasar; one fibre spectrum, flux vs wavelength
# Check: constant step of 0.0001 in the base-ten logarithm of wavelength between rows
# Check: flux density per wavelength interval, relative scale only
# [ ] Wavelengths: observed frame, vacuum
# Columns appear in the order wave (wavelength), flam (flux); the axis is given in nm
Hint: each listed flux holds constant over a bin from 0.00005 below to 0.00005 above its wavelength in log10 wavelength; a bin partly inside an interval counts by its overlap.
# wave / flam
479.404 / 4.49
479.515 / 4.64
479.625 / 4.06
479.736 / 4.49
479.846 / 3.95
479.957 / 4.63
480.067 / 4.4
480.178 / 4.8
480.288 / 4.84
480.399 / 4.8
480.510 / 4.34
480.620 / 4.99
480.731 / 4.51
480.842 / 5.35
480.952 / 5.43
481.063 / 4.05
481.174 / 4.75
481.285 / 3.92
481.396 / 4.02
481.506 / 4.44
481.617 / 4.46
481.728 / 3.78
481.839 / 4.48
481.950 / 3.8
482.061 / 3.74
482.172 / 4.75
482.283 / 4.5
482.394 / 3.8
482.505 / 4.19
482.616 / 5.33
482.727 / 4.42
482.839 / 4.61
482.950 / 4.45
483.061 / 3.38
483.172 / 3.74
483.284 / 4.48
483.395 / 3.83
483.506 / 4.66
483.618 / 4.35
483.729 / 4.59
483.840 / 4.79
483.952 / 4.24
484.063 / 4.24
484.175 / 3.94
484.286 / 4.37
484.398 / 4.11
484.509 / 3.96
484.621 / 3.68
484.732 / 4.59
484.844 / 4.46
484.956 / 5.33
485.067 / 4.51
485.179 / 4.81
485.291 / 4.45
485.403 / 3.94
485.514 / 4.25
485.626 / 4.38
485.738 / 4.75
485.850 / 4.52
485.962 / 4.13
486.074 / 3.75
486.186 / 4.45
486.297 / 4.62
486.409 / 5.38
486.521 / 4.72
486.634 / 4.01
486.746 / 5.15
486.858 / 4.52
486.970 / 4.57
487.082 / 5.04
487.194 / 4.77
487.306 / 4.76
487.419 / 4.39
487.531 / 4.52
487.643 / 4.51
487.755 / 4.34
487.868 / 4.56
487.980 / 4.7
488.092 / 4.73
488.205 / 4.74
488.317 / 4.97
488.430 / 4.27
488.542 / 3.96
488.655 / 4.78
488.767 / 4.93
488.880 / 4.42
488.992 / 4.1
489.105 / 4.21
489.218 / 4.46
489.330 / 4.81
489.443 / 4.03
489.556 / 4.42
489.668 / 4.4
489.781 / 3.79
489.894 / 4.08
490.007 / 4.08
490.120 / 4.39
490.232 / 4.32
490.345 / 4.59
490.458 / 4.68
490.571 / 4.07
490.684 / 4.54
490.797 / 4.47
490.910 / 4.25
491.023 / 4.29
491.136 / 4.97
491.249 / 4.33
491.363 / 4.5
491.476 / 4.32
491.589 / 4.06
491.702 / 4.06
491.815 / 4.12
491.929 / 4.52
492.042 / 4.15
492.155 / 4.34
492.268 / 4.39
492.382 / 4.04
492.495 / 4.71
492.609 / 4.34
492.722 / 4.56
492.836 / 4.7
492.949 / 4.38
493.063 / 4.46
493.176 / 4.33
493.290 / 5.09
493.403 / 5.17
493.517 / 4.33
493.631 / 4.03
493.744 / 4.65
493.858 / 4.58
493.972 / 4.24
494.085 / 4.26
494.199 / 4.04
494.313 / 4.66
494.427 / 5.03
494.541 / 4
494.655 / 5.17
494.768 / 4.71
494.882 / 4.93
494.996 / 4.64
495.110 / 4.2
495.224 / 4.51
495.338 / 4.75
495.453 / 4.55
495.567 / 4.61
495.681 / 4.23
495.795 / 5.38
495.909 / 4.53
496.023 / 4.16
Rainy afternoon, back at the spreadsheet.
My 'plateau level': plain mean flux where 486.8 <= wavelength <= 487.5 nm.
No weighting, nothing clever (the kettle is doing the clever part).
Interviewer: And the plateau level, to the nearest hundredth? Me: 4.67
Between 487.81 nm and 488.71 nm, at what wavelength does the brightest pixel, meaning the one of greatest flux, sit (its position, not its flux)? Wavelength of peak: 488.317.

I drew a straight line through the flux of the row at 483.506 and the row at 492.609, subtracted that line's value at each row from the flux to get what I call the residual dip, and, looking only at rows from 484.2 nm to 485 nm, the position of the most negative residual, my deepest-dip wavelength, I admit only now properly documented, 484.621 nm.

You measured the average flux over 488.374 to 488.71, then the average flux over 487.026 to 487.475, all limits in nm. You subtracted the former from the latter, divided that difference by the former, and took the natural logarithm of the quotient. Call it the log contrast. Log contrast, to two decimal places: -2.38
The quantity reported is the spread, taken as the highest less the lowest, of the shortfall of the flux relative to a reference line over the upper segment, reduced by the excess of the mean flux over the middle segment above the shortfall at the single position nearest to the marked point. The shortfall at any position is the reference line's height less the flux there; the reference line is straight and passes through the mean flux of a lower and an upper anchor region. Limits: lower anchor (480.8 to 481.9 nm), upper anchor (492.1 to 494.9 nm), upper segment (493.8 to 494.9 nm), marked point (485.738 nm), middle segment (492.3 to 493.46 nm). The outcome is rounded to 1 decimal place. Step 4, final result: -3.7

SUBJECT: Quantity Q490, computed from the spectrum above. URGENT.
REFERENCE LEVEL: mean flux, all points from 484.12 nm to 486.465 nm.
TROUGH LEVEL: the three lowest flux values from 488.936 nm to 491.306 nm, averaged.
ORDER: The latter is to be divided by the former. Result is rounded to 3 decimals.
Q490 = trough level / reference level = 0.901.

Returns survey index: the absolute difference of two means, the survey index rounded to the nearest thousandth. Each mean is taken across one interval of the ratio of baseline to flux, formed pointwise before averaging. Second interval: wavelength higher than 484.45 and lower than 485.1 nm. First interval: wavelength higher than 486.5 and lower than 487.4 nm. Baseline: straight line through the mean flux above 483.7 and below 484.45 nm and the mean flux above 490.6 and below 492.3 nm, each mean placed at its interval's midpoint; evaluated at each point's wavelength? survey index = 0.064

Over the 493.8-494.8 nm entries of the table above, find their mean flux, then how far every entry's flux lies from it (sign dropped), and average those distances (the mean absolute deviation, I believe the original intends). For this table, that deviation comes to 0.34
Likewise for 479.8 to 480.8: 0.25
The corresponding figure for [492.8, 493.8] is 0.29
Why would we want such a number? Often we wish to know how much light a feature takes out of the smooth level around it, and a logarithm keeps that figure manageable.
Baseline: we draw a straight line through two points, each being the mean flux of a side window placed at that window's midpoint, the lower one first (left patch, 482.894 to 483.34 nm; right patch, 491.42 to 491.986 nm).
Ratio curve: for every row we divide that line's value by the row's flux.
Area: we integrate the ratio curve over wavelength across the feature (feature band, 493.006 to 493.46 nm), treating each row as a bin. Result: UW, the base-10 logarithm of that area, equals -0.389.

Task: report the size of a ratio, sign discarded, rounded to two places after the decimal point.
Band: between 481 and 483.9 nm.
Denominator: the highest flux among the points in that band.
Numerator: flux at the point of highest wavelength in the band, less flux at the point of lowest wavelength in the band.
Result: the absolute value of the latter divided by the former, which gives 0.14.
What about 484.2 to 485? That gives 0.18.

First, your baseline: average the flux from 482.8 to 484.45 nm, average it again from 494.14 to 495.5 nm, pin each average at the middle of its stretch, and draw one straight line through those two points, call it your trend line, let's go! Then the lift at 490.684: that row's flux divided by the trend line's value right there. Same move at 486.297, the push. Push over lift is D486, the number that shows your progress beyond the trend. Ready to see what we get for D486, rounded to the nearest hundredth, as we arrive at 1.05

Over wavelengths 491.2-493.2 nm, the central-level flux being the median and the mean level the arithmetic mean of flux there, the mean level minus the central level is 0.01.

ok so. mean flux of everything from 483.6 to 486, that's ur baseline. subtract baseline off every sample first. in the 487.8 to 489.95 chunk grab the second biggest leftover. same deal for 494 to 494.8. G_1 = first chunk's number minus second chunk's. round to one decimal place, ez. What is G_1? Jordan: -0.1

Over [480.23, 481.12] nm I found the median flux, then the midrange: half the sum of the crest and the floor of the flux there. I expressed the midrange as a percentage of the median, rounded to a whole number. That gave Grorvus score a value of 98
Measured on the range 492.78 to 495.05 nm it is 99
